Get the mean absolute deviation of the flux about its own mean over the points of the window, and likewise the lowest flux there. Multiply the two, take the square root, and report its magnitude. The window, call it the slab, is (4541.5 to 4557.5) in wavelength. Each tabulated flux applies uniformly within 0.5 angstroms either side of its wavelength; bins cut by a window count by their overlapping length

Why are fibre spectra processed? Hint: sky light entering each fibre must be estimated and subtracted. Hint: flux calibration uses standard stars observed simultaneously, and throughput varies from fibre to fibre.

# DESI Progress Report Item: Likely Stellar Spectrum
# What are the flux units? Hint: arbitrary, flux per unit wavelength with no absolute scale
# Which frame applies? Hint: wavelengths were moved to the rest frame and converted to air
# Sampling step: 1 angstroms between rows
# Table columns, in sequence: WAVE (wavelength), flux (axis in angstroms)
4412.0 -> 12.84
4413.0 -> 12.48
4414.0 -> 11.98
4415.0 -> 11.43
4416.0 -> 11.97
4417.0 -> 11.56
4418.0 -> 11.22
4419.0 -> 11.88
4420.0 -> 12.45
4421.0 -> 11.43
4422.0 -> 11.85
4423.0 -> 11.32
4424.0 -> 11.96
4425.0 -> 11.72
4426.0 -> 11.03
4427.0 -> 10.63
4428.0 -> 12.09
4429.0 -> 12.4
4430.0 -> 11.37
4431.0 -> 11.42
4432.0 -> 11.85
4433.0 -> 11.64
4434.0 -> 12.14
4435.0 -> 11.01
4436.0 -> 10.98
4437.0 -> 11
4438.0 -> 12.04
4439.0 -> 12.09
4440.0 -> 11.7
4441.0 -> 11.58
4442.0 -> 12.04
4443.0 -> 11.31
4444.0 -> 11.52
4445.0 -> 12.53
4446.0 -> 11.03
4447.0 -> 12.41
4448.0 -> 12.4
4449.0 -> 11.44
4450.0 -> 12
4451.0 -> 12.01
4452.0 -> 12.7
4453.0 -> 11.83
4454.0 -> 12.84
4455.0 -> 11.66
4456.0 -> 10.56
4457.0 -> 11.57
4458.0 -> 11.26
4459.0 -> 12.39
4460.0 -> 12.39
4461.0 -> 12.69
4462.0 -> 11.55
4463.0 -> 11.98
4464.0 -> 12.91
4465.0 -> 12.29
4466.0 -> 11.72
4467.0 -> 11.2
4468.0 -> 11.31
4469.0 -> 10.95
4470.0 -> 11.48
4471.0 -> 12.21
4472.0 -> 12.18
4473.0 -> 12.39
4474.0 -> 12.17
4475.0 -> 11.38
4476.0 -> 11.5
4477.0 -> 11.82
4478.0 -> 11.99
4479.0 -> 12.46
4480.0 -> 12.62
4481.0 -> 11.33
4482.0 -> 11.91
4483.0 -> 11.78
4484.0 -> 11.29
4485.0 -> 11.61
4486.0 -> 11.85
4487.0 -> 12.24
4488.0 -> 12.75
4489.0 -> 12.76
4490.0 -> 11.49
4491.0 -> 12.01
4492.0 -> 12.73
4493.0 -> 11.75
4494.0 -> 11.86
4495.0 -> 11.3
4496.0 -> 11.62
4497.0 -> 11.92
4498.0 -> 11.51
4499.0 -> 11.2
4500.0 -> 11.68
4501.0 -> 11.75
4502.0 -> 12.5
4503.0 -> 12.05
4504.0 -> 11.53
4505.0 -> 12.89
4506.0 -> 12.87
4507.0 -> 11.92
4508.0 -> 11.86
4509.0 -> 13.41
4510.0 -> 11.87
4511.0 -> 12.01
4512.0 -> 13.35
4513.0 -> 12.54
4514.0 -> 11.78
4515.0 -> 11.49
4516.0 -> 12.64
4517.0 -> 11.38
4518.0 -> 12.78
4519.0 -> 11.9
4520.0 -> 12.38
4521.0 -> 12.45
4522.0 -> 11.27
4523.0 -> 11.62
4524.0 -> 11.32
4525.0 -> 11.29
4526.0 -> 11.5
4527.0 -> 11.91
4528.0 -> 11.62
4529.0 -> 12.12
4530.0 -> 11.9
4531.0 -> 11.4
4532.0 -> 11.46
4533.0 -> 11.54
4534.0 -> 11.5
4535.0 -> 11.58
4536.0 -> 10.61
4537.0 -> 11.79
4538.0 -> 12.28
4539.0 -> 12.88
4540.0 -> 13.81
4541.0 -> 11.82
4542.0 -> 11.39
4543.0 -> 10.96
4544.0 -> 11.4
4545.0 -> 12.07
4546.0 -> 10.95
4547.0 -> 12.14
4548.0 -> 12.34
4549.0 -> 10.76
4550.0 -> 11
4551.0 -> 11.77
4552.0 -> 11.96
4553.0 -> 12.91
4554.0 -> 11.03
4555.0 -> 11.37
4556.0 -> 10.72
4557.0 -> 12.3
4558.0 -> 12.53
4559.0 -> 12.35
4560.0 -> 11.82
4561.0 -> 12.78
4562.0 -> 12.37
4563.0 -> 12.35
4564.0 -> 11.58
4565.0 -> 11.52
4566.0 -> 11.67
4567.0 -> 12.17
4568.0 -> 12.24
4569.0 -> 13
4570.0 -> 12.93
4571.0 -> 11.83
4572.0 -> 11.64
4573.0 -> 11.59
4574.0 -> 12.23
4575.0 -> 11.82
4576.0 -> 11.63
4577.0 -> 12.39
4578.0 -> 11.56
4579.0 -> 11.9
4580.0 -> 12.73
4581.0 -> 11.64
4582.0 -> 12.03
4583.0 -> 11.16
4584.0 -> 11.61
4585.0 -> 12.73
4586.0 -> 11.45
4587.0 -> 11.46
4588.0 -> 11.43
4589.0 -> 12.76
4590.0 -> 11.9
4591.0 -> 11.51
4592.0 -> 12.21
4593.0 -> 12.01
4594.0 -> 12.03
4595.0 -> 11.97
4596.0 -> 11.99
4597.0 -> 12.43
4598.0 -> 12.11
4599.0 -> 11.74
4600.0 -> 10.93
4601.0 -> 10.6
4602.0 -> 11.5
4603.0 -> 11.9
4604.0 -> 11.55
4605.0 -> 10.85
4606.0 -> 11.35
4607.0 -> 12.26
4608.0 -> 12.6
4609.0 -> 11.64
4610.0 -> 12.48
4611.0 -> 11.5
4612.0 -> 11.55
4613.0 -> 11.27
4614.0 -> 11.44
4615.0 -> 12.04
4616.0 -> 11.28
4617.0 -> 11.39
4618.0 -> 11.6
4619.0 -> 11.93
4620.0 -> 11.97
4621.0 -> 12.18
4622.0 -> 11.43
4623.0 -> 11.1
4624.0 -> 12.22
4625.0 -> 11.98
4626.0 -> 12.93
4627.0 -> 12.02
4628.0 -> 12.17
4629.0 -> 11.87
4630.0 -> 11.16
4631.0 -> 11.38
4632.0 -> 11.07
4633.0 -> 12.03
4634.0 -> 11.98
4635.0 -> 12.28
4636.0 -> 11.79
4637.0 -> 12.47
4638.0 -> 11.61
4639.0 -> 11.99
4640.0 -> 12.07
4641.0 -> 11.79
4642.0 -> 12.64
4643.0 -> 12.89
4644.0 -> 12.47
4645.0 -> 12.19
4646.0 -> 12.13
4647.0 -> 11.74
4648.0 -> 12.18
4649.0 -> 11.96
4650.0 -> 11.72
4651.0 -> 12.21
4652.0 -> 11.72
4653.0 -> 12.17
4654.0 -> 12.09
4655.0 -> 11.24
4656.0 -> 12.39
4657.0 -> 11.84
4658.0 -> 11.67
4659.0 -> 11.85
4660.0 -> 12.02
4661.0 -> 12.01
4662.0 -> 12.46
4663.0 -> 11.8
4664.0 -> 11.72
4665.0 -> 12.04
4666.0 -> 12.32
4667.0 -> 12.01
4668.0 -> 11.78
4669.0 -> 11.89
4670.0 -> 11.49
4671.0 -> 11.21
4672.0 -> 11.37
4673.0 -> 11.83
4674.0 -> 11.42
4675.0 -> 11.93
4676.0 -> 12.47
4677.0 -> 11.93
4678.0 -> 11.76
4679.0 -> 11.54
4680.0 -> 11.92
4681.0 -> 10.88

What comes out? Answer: 2.5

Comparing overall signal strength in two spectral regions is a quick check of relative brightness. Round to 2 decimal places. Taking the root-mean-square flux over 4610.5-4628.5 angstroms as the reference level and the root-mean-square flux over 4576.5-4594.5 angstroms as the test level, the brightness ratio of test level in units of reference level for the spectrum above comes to 1.01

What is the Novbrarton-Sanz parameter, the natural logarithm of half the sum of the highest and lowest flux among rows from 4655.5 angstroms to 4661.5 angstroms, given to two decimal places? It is 2.49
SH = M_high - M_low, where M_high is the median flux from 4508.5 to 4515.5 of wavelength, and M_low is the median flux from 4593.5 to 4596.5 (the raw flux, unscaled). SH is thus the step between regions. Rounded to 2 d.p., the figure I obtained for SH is 0.02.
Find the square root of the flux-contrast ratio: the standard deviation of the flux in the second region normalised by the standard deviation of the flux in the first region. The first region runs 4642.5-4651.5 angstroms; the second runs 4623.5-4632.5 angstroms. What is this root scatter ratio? 1.27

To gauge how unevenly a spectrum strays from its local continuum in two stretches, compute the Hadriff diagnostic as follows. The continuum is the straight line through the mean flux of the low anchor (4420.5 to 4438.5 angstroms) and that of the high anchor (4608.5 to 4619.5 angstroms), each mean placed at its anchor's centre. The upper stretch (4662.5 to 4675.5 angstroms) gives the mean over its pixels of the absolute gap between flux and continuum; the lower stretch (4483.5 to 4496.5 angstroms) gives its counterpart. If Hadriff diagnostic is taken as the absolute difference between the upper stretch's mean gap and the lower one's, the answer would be 0.20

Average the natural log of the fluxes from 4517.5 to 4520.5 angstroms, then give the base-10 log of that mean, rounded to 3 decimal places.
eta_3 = 0.400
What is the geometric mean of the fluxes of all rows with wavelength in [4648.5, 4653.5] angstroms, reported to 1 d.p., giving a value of 12.0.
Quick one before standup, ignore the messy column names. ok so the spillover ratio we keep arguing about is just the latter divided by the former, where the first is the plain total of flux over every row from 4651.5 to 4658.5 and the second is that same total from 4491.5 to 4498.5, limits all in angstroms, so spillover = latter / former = 0.99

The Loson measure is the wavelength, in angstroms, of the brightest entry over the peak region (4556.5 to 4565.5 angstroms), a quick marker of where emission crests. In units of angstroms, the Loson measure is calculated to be 4561.0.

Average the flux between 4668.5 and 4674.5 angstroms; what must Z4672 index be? 11.5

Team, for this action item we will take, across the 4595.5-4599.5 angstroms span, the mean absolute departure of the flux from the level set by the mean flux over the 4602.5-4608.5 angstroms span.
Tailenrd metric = 0.32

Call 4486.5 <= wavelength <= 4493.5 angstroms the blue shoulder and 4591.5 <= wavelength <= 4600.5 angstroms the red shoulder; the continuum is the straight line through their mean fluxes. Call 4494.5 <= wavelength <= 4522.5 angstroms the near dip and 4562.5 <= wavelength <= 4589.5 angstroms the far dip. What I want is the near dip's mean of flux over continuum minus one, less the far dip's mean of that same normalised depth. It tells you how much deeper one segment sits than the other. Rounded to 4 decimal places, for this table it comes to -0.0079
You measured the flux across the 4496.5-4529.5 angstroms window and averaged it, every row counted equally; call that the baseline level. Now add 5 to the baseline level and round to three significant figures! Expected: 17.0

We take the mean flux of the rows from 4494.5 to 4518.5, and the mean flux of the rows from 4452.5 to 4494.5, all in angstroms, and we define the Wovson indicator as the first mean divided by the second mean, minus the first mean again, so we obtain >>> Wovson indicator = -11.06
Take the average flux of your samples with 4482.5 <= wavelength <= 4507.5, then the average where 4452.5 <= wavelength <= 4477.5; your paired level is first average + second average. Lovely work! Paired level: 23.80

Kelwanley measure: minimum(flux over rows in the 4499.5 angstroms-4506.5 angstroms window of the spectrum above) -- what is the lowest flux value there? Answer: 11.53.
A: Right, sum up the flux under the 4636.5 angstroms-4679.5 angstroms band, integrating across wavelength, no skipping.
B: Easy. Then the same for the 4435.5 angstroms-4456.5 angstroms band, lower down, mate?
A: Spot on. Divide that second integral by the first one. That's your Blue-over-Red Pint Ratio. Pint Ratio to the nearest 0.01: 0.48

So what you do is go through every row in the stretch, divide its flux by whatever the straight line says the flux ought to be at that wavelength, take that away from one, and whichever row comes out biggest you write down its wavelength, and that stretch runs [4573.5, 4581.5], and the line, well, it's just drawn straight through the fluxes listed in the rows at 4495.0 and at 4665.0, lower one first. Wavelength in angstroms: 4578.0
